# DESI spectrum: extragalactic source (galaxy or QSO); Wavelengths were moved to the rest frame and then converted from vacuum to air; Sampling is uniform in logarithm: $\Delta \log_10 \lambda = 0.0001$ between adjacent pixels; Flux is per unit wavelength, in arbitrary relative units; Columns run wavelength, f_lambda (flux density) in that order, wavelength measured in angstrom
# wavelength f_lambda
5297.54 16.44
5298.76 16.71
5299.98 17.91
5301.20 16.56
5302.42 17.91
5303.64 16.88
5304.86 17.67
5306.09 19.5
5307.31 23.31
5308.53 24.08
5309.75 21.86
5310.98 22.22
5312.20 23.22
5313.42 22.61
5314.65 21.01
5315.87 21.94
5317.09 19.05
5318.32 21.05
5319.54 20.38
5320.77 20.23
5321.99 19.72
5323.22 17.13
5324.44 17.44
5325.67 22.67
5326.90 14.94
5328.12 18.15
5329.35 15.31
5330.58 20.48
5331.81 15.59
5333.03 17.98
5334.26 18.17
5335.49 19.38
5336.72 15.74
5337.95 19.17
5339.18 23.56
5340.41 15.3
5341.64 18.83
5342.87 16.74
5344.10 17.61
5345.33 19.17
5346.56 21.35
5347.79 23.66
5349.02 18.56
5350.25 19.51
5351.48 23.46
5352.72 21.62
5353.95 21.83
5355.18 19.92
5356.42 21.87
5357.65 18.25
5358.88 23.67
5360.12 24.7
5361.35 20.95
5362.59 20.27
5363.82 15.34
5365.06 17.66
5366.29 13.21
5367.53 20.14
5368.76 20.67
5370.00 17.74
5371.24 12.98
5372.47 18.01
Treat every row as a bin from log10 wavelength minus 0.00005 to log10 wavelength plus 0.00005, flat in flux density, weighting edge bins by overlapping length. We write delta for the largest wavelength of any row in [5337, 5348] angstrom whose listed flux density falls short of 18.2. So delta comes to 5344.10 angstrom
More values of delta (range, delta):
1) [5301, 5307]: 5304.86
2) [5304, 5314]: 5304.86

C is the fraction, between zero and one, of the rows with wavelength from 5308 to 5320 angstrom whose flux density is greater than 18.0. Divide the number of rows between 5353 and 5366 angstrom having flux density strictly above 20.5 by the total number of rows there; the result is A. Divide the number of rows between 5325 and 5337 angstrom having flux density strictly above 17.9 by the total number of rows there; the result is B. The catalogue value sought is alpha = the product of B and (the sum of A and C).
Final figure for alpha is 0.90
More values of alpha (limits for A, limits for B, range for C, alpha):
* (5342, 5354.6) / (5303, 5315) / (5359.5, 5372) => 0.80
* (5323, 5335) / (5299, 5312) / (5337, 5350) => 0.56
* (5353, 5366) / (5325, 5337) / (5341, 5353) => 0.78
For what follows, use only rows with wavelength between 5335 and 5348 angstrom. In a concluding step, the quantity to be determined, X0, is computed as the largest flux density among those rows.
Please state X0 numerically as 23.66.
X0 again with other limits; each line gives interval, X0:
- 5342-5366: 24.7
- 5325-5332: 22.67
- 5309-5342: 23.56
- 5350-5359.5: 23.67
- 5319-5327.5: 22.67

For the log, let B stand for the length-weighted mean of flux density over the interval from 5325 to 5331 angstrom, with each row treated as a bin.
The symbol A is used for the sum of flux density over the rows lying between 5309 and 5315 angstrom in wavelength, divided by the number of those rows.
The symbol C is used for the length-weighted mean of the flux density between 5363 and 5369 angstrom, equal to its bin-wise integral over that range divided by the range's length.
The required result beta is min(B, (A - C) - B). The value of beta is -13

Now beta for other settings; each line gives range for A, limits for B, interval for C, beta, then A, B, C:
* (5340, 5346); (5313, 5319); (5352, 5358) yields -24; 17.5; 21.1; 21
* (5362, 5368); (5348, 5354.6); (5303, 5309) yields -24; 17.3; 21.2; 20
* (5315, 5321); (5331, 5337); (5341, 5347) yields -16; 20.5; 17.6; 19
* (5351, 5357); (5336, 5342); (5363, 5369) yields -14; 21.7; 18.5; 17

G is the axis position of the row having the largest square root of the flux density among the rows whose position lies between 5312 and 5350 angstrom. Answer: 5347.79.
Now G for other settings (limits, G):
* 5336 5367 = 5360.12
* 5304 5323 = 5308.53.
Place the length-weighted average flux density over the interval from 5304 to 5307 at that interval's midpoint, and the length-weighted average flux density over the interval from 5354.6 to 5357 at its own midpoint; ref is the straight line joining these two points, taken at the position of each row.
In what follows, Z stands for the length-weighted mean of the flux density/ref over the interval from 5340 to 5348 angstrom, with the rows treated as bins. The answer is 0.92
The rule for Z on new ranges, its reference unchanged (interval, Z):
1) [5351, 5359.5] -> 1.03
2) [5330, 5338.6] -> 0.90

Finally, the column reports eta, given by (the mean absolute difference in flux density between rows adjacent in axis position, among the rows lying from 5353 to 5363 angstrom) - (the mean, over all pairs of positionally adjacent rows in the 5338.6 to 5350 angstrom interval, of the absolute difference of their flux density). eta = -1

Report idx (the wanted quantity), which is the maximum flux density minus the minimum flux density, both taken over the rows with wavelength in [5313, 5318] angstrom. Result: 3.6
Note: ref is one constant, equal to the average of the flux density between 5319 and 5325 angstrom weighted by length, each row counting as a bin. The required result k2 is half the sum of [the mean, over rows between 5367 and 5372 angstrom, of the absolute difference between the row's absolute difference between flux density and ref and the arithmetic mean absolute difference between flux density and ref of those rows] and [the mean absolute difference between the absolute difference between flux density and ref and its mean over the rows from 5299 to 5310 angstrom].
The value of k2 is 1.48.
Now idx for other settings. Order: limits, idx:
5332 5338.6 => 3.6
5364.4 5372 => 7.7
